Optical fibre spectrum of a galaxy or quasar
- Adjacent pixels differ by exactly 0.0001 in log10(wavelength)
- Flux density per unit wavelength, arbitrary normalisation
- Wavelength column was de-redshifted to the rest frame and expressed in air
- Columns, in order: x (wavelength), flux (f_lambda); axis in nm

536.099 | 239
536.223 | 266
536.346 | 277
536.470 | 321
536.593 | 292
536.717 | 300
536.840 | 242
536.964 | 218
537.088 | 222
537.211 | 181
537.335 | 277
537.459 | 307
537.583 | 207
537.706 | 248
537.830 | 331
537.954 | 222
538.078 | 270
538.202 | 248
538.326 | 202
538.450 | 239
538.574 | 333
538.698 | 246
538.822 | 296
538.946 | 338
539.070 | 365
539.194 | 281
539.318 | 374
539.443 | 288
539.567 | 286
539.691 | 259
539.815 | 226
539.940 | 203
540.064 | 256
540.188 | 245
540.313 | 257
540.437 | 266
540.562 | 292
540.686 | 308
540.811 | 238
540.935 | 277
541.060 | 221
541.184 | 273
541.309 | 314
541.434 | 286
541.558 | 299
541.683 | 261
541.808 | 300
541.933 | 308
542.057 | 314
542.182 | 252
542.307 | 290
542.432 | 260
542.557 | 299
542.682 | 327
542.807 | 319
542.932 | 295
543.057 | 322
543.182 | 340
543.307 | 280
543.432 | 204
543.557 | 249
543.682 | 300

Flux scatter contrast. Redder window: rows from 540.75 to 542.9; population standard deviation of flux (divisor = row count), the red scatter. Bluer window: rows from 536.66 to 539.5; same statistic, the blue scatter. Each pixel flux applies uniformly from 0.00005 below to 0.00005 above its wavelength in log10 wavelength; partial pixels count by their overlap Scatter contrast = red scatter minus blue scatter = -23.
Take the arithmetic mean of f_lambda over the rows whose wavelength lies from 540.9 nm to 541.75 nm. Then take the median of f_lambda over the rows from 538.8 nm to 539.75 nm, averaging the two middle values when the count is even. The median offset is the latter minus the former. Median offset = 16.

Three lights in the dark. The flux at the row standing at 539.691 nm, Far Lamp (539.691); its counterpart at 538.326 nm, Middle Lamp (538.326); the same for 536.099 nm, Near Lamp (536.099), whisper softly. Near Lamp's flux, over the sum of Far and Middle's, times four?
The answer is 2.07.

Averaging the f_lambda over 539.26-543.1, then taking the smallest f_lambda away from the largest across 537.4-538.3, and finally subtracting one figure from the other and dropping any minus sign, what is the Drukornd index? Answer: 157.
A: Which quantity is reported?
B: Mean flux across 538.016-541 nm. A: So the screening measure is 275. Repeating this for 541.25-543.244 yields 299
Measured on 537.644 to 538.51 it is 251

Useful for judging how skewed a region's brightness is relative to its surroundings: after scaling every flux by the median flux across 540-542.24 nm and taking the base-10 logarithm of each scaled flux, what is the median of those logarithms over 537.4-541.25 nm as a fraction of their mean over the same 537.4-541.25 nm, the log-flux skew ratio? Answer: 1.2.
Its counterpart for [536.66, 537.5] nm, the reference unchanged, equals 1.1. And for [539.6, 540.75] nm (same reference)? 0.9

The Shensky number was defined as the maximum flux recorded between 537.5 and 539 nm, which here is 338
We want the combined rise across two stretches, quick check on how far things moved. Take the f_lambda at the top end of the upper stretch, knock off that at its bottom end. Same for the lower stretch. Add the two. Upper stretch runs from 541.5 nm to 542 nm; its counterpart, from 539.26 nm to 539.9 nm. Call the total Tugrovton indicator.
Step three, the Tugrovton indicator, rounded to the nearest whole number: -139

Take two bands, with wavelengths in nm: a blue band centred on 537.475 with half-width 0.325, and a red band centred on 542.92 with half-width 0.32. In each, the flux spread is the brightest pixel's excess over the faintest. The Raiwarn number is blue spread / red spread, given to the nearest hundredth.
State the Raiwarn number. 2.80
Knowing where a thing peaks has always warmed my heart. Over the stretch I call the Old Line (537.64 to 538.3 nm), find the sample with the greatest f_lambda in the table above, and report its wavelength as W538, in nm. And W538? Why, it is 537.830 nm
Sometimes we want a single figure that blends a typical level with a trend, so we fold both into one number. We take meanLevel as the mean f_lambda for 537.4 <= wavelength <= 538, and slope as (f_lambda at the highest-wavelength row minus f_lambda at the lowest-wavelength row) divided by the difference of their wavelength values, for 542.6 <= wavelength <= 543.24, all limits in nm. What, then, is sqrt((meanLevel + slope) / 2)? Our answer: 12.0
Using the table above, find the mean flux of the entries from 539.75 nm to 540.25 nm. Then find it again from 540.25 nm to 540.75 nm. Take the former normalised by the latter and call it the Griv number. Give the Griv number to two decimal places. 0.83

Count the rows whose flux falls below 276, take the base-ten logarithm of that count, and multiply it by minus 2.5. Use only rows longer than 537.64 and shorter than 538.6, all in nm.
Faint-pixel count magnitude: -1.95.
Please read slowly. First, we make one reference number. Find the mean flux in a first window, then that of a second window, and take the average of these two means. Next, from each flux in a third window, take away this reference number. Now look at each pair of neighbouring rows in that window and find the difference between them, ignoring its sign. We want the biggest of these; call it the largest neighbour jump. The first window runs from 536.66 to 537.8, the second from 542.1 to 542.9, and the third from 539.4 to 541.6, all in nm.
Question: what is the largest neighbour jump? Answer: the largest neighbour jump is 70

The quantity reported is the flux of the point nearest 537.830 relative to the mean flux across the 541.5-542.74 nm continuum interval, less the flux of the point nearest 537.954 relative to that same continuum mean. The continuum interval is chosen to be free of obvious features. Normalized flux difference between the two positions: 0.37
